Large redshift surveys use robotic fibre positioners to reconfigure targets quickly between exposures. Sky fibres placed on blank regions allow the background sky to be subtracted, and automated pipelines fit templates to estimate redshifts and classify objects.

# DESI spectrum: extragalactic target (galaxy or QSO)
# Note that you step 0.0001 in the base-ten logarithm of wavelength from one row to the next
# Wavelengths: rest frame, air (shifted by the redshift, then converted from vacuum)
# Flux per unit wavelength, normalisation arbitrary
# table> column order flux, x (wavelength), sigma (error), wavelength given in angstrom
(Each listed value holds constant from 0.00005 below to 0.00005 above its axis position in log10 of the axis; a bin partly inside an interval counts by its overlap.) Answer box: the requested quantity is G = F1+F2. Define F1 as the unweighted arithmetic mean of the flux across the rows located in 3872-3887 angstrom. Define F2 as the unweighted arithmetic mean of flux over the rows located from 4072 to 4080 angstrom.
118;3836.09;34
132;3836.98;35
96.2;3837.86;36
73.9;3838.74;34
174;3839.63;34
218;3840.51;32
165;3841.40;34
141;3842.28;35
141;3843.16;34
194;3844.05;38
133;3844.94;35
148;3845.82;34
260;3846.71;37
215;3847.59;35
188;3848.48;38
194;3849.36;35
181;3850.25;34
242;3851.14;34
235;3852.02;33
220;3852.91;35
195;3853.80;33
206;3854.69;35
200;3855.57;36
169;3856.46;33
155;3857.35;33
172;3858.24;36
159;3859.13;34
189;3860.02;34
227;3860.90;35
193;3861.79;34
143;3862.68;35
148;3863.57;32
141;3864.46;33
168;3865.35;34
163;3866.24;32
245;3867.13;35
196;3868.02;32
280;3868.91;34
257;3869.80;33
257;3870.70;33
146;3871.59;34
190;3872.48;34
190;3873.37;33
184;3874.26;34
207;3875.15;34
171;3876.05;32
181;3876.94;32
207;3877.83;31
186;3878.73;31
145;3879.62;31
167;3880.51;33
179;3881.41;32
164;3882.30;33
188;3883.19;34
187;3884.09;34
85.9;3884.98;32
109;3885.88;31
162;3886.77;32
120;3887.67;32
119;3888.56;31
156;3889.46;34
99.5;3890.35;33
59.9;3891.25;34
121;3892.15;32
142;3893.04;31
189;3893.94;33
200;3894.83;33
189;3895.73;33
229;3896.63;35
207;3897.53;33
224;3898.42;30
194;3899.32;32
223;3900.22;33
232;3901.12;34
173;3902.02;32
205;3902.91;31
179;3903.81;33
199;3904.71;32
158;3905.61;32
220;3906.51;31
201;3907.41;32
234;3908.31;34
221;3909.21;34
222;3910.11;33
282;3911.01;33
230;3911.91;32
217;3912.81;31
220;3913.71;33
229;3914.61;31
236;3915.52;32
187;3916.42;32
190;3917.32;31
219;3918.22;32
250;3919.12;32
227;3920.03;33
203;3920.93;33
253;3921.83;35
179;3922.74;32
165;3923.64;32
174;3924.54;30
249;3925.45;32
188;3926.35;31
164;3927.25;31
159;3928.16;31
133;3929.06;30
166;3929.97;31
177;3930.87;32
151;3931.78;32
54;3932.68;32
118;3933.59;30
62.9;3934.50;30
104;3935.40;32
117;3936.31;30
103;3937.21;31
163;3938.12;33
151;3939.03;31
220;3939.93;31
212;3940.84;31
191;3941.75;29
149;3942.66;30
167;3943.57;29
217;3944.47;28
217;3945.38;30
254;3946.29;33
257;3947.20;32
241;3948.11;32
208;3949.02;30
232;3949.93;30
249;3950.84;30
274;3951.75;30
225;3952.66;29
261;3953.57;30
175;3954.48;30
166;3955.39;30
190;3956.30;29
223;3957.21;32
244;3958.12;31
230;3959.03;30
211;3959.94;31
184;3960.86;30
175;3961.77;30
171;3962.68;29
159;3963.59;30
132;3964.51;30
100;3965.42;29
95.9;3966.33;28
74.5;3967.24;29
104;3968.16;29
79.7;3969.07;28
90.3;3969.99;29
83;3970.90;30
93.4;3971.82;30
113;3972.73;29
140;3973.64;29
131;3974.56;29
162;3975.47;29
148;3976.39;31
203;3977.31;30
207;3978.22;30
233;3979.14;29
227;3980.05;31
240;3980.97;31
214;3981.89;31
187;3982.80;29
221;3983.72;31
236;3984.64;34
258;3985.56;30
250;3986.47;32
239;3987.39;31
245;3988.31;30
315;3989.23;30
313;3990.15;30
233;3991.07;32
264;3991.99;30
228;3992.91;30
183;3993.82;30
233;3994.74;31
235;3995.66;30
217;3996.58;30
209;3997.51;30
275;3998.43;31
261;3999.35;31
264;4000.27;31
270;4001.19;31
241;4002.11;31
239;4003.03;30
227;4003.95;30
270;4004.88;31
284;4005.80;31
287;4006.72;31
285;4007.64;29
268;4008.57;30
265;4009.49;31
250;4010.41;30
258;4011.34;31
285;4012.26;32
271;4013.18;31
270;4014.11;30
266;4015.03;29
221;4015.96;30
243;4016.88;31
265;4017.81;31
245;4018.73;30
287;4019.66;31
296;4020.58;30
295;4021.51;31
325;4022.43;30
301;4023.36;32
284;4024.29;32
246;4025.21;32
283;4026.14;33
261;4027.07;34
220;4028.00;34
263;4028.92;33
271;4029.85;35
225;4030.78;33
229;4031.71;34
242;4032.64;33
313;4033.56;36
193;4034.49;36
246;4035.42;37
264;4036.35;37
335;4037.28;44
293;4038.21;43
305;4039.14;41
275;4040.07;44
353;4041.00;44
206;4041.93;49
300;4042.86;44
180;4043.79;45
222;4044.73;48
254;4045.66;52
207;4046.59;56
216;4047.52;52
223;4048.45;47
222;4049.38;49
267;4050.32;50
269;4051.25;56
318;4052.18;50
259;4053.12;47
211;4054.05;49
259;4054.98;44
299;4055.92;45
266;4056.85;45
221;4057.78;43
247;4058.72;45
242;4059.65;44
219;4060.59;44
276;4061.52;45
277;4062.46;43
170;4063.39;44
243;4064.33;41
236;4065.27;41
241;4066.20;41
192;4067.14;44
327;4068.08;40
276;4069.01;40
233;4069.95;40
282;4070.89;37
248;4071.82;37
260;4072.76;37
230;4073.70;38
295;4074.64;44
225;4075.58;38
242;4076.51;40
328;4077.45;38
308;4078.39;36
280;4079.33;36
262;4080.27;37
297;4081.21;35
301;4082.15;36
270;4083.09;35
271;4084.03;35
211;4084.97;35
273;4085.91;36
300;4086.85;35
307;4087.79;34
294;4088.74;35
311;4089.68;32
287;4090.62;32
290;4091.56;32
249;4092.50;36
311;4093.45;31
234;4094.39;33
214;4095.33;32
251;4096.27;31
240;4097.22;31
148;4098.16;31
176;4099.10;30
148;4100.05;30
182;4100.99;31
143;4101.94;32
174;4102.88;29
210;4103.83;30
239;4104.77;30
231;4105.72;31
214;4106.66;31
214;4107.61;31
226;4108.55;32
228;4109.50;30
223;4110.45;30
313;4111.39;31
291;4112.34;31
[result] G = 442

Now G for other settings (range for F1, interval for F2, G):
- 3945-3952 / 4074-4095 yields 521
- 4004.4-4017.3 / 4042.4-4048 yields 496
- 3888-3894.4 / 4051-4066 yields 377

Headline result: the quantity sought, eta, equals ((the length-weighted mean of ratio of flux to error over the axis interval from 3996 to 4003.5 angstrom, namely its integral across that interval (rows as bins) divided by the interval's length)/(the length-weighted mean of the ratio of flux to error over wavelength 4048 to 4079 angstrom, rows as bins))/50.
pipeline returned 0.027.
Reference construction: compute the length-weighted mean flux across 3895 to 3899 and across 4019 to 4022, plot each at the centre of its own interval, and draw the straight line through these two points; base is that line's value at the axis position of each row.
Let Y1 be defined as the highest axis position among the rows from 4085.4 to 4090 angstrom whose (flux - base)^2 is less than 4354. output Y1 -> 4089.68 angstrom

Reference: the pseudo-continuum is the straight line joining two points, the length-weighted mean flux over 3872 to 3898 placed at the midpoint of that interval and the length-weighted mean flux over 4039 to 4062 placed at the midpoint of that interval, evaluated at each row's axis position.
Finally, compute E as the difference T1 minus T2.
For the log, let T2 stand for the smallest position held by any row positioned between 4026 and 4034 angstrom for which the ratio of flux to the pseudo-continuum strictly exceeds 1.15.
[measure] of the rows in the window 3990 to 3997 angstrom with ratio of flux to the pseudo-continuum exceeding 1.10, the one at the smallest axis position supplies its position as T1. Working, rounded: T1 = 3990.15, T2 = 4026.14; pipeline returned -36.0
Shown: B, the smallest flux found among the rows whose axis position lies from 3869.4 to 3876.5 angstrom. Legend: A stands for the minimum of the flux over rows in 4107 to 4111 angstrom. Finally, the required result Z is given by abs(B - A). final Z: 68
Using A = 214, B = 146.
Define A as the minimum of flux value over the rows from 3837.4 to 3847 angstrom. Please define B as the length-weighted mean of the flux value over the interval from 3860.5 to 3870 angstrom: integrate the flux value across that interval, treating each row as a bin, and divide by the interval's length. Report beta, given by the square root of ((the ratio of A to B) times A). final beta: 5.3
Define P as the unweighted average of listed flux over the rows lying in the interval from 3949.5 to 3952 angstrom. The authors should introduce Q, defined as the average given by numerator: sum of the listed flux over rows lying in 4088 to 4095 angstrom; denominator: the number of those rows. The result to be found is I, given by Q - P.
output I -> 31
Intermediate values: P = 252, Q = 282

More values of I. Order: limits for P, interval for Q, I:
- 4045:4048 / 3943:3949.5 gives -3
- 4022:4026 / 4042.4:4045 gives -55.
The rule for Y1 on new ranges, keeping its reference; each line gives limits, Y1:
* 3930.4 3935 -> 3930.87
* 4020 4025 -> 4024.29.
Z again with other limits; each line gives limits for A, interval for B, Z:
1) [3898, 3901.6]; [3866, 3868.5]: 31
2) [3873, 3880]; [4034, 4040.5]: 48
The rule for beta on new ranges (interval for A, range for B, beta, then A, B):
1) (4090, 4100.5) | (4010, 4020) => 9.2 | 148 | 260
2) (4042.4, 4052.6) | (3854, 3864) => 13.5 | 180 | 179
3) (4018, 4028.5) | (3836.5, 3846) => 18.2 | 220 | 147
